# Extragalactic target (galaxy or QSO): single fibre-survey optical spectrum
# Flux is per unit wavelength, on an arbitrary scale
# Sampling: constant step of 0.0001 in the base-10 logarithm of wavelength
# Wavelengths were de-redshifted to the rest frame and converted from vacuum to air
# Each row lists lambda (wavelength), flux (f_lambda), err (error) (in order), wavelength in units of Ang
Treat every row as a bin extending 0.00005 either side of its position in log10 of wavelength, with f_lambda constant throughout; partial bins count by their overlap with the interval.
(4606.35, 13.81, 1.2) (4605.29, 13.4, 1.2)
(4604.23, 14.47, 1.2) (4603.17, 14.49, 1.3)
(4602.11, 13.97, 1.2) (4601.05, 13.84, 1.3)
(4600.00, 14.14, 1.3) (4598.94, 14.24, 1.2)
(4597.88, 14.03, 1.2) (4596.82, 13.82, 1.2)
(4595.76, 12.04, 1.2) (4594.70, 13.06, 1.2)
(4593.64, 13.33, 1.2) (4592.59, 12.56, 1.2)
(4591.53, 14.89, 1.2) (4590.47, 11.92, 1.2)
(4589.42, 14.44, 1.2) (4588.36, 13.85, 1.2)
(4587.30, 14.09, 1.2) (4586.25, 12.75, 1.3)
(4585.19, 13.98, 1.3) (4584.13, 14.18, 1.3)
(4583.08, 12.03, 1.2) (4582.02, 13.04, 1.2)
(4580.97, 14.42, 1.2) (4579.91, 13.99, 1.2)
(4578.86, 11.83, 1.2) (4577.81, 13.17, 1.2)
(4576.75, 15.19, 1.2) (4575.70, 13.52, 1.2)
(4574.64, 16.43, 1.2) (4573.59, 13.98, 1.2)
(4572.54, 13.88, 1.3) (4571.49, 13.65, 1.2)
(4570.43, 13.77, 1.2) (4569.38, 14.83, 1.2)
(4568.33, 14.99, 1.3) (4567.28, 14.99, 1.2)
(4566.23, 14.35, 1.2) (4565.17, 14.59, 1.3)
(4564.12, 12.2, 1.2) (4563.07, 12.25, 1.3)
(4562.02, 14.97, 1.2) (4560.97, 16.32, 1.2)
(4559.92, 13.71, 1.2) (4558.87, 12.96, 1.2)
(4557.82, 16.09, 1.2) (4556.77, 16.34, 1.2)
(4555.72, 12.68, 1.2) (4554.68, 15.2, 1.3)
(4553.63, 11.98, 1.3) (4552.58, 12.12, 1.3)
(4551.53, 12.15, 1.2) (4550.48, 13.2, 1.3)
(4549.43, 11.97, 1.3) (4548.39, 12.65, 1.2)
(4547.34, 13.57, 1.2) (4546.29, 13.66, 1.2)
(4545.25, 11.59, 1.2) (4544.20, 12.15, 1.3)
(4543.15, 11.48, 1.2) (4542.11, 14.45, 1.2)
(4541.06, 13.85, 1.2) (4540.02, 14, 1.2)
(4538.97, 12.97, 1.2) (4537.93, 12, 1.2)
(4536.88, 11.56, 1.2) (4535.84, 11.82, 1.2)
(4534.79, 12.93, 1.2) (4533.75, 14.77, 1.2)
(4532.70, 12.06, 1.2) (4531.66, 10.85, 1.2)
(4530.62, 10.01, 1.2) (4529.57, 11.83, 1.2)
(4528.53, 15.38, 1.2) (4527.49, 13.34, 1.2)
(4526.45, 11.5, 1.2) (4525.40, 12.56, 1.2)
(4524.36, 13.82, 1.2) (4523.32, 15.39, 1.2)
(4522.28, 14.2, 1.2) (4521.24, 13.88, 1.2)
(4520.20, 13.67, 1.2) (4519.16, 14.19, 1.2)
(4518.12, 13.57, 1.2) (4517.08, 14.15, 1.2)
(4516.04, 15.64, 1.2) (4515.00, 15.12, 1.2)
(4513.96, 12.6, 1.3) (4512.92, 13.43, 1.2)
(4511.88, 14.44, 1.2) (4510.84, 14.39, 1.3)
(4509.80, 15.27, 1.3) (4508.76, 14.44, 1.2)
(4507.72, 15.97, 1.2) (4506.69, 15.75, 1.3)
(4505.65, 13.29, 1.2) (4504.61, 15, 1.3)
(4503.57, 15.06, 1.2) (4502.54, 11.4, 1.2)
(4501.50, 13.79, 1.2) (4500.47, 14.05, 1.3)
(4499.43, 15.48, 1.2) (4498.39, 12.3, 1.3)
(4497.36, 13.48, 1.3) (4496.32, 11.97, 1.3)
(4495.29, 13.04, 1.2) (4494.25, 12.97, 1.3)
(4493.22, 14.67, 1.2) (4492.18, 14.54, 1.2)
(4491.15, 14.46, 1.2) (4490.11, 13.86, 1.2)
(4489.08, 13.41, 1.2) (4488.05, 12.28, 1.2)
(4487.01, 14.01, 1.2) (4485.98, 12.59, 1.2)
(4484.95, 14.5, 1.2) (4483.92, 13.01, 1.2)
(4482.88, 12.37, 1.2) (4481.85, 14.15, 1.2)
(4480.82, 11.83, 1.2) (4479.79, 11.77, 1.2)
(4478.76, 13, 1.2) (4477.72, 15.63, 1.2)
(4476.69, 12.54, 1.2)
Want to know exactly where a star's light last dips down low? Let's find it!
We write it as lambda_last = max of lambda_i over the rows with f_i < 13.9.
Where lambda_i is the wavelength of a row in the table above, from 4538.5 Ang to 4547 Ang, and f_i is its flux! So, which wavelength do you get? 4546.29 Ang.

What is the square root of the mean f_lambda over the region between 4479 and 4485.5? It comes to 3.60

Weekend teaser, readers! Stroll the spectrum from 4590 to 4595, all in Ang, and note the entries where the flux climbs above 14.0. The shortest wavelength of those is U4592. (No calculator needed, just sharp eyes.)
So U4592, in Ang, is 4591.53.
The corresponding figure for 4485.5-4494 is 4487.01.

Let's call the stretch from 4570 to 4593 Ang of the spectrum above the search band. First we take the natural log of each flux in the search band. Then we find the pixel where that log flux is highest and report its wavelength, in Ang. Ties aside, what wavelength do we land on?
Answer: 4574.64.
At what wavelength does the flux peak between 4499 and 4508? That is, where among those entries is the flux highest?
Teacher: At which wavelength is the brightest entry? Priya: 4507.72 Ang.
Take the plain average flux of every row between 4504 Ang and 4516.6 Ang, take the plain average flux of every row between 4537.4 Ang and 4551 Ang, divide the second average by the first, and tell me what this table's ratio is 0.88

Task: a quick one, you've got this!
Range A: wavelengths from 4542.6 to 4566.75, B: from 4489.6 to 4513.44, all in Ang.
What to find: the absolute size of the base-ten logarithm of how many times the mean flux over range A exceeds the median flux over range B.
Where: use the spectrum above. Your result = 0.031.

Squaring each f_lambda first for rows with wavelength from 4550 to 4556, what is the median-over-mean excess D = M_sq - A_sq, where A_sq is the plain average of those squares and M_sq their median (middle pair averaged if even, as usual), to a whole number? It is -13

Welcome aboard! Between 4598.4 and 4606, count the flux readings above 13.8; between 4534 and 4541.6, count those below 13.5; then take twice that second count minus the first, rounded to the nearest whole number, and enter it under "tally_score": 4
